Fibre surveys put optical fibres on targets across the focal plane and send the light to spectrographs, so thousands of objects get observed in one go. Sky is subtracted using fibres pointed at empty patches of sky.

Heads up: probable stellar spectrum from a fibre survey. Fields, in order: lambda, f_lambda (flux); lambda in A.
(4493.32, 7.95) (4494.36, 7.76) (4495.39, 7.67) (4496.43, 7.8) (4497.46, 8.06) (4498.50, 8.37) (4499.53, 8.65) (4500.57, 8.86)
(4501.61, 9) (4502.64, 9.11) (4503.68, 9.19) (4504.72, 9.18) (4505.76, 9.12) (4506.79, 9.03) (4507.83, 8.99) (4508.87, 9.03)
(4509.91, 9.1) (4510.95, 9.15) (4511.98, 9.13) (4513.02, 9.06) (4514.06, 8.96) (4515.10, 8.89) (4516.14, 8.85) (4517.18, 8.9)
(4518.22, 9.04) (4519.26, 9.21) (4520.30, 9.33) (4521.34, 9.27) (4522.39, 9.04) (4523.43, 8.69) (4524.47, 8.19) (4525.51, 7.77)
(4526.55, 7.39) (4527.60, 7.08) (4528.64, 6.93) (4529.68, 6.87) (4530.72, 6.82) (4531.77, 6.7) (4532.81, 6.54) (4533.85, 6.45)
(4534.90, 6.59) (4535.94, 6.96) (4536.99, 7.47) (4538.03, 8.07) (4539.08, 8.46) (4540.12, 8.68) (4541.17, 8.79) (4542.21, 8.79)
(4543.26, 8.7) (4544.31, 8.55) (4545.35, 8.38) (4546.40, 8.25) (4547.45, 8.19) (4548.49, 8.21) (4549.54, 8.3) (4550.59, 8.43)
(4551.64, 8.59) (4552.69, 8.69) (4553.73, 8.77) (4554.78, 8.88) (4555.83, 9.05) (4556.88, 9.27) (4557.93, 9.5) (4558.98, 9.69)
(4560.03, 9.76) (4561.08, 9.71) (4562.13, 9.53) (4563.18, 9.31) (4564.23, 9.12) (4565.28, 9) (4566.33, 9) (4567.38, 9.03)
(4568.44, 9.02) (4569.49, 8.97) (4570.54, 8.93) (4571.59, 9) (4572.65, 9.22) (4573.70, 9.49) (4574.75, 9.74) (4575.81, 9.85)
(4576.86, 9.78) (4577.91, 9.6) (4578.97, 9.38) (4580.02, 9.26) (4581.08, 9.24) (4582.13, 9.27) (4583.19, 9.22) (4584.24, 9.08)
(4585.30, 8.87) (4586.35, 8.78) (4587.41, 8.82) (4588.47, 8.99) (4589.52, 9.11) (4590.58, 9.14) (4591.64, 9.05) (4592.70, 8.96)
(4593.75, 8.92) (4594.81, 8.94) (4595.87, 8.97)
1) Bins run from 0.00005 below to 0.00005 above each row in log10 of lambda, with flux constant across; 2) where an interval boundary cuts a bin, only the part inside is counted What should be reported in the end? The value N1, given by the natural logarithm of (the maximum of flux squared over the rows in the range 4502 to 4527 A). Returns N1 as 4.47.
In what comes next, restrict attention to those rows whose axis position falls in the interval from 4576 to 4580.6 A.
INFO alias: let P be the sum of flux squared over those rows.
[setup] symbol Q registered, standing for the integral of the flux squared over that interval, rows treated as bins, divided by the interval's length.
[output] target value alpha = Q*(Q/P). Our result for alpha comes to 22.8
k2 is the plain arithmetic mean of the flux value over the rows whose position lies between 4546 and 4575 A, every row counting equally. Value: 9.0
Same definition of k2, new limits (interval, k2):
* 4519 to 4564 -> 8.3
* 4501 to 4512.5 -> 9.1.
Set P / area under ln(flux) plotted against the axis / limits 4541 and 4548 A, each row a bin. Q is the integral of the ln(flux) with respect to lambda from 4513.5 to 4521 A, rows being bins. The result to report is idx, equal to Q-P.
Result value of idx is 1.5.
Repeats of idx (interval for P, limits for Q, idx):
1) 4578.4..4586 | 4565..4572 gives -1.5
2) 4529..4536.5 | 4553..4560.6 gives 2.6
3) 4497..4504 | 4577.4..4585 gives 1.8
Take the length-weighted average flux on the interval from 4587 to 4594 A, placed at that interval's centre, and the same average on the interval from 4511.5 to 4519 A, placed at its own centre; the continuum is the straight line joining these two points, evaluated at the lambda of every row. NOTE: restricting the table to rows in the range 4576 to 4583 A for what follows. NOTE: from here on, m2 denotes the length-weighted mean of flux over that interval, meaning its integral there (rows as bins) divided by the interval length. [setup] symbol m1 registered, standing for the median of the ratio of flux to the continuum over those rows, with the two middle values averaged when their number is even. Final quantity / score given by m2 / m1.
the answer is 9.11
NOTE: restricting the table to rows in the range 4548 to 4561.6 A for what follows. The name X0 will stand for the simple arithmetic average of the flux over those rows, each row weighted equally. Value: 8.99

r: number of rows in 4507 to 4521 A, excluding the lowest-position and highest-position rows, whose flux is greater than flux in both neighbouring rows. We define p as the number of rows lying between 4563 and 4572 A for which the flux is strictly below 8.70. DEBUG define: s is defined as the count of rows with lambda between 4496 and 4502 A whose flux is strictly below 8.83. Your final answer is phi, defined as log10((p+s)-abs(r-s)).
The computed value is 0.0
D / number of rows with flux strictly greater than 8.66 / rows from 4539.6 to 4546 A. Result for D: 4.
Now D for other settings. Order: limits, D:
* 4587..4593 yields 6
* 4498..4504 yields 4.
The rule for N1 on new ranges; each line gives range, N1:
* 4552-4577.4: 4.57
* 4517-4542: 4.47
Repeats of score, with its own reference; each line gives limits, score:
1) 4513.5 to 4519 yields 9.02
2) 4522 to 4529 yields 9.10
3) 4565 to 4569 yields 8.99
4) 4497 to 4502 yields 8.90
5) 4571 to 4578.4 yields 8.93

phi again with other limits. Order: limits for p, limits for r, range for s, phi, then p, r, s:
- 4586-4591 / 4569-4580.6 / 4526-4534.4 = 0.0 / 0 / 1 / 8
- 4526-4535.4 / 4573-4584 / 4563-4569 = 0.8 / 9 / 2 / 0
